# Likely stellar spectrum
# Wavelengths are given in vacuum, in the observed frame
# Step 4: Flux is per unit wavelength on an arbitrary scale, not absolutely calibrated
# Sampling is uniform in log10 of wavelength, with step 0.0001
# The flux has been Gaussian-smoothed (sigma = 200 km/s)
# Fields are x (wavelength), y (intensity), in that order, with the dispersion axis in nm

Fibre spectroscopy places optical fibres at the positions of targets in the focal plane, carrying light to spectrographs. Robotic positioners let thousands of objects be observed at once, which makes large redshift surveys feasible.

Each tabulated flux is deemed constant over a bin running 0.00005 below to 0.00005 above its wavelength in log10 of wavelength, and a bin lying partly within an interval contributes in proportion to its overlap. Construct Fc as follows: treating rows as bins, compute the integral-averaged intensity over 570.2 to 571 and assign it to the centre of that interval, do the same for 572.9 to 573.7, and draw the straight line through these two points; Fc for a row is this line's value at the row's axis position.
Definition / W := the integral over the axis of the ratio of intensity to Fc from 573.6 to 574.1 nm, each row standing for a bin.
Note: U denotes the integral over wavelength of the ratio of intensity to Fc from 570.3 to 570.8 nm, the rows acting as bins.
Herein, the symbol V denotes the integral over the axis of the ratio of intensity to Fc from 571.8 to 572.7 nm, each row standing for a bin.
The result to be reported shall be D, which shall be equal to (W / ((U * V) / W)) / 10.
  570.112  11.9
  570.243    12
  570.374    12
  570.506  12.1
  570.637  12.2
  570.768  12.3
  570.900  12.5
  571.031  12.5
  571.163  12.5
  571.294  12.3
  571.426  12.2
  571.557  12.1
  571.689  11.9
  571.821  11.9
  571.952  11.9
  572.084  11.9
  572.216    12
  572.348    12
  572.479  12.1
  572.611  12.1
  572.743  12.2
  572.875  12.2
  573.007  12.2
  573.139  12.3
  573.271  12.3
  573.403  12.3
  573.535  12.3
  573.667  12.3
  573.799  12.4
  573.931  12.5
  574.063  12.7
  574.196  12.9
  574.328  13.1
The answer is 0.06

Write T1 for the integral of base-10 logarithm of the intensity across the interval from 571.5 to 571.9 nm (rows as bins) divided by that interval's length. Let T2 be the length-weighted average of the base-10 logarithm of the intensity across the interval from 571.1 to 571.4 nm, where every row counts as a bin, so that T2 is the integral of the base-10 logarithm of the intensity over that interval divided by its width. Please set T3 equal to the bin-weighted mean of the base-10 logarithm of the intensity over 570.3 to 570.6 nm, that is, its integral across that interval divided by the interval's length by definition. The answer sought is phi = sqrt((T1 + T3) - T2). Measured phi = 1.03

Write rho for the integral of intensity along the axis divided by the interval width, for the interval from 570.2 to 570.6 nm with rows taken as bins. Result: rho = 12.0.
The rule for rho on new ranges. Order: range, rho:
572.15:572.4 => 12.0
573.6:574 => 12.4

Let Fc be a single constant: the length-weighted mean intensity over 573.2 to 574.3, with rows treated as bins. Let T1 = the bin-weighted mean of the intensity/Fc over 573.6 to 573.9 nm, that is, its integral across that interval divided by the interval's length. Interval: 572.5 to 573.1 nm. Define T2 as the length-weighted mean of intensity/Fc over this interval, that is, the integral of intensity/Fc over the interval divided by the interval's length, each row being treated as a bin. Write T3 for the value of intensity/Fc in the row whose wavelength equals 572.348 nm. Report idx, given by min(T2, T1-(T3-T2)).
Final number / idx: 0.974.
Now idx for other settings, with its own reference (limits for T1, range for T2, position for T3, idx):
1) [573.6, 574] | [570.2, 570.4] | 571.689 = 0.963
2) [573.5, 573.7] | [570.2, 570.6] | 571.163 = 0.950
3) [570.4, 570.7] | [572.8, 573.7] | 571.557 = 0.983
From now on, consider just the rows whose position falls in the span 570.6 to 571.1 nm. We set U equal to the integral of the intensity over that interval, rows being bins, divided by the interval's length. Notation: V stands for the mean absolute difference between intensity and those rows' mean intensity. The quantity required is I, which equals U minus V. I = 12.3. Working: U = 12.4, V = 0.125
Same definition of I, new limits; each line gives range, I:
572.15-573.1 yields 12.0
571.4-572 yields 11.9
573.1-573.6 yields 12.3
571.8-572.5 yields 11.9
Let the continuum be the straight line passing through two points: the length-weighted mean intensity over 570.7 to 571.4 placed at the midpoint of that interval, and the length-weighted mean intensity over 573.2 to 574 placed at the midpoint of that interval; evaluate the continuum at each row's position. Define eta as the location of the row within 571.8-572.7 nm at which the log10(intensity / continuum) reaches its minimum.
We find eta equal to 571.821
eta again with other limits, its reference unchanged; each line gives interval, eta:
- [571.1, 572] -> 571.689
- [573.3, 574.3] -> 573.403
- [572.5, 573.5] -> 572.611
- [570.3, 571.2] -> 570.374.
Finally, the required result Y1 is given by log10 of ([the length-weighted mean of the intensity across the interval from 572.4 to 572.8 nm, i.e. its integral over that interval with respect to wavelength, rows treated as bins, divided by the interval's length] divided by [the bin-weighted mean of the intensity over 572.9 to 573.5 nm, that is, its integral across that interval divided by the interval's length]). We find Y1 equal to -0.005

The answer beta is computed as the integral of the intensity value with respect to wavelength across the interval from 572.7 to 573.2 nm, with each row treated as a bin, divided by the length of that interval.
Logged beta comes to 12.2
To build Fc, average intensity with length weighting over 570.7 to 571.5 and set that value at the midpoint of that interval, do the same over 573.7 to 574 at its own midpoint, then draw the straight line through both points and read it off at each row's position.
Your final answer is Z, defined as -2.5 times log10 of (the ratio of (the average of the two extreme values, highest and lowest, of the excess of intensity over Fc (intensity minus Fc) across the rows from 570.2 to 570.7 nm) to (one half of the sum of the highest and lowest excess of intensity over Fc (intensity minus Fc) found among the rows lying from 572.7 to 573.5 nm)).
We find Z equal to -0.4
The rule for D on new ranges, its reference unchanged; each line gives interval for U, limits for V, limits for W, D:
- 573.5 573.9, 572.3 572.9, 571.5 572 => 0.10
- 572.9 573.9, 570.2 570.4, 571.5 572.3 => 0.31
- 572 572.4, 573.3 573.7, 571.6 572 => 0.10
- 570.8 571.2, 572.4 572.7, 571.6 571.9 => 0.07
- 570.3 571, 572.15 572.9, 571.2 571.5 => 0.02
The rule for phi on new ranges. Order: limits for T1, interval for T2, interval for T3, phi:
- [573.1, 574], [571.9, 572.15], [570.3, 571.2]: 1.05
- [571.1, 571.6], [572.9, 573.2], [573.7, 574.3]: 1.05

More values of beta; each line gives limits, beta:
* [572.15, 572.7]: 12.1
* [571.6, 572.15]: 11.9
